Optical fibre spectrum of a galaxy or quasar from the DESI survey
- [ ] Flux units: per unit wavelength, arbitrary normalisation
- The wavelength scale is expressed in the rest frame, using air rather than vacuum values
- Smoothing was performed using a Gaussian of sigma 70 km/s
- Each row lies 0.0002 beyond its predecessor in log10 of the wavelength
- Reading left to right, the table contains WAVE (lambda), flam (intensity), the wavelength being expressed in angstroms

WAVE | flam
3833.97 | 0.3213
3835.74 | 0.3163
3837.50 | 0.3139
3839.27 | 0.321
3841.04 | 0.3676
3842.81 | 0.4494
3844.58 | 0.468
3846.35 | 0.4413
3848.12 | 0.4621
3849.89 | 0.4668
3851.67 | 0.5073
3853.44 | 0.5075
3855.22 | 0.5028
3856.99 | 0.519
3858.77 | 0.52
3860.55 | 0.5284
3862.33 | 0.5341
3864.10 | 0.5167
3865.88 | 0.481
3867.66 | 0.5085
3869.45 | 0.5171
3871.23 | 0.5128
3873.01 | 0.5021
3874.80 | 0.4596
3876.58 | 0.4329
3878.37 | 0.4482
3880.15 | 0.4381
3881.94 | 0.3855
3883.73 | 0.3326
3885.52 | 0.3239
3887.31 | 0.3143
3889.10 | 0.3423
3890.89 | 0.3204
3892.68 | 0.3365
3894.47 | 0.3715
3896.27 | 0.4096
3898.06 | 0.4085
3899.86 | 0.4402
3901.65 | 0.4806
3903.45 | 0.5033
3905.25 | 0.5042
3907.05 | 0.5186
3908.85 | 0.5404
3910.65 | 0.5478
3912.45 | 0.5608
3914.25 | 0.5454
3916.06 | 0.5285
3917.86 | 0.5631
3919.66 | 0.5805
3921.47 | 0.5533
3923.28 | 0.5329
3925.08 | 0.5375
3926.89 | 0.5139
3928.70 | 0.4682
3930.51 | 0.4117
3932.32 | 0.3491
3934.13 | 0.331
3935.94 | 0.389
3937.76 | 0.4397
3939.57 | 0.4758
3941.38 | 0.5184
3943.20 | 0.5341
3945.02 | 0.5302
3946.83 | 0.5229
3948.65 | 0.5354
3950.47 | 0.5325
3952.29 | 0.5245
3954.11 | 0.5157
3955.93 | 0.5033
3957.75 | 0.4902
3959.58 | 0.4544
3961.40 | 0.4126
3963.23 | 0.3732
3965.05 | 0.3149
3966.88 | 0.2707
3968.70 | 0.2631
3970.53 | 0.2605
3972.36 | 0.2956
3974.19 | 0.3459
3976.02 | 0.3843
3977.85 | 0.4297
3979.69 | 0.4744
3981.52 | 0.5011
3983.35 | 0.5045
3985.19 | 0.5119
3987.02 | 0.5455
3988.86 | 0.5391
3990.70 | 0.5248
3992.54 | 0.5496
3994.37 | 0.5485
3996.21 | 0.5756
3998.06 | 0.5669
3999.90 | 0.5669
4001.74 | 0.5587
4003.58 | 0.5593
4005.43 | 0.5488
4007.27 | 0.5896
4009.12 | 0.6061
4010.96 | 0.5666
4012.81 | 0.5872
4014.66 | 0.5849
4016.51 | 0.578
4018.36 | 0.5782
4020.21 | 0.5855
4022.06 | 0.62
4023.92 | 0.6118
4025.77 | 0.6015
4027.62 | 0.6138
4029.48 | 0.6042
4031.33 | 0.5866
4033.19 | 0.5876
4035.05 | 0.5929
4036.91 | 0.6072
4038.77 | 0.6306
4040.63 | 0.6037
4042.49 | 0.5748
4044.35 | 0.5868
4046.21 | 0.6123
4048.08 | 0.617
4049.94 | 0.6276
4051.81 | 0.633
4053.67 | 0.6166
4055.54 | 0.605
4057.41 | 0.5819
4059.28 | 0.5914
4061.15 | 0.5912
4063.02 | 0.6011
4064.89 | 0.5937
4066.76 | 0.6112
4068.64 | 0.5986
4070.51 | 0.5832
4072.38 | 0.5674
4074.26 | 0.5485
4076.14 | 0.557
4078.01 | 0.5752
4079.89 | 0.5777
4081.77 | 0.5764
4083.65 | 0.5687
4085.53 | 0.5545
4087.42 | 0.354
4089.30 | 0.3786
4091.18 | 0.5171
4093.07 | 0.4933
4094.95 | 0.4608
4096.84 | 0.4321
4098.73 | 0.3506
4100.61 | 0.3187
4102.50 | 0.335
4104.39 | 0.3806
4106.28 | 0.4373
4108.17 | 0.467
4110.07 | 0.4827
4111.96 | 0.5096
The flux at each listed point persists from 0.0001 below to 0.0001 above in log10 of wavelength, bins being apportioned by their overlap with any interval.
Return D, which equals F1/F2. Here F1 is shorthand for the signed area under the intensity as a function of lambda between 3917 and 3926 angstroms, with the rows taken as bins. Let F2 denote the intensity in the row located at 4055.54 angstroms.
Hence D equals 8.2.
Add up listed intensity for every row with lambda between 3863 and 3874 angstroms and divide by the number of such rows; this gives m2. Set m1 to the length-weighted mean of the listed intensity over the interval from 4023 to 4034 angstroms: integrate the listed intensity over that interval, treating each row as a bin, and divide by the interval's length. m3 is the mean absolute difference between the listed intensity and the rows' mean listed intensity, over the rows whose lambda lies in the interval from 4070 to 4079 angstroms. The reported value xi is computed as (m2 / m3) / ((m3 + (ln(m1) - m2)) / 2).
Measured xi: -93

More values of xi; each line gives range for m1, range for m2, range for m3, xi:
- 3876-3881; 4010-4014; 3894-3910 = -17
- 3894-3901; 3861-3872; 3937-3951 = -28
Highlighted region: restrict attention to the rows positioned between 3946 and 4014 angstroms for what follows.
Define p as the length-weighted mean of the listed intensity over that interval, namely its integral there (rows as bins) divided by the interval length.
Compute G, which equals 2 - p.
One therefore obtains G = 1.517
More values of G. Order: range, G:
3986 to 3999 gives 1.450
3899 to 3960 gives 1.500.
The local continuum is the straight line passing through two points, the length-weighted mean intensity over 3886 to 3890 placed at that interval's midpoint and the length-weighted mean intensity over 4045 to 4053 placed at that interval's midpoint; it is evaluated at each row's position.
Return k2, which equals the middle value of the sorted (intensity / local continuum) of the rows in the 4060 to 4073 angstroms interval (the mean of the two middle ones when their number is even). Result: 0.9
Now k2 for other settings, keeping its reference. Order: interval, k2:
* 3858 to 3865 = 1.9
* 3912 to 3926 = 1.4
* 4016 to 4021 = 1.0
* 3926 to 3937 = 1.0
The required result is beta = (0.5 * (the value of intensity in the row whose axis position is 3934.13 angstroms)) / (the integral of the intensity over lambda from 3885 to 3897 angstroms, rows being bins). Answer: 0.040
